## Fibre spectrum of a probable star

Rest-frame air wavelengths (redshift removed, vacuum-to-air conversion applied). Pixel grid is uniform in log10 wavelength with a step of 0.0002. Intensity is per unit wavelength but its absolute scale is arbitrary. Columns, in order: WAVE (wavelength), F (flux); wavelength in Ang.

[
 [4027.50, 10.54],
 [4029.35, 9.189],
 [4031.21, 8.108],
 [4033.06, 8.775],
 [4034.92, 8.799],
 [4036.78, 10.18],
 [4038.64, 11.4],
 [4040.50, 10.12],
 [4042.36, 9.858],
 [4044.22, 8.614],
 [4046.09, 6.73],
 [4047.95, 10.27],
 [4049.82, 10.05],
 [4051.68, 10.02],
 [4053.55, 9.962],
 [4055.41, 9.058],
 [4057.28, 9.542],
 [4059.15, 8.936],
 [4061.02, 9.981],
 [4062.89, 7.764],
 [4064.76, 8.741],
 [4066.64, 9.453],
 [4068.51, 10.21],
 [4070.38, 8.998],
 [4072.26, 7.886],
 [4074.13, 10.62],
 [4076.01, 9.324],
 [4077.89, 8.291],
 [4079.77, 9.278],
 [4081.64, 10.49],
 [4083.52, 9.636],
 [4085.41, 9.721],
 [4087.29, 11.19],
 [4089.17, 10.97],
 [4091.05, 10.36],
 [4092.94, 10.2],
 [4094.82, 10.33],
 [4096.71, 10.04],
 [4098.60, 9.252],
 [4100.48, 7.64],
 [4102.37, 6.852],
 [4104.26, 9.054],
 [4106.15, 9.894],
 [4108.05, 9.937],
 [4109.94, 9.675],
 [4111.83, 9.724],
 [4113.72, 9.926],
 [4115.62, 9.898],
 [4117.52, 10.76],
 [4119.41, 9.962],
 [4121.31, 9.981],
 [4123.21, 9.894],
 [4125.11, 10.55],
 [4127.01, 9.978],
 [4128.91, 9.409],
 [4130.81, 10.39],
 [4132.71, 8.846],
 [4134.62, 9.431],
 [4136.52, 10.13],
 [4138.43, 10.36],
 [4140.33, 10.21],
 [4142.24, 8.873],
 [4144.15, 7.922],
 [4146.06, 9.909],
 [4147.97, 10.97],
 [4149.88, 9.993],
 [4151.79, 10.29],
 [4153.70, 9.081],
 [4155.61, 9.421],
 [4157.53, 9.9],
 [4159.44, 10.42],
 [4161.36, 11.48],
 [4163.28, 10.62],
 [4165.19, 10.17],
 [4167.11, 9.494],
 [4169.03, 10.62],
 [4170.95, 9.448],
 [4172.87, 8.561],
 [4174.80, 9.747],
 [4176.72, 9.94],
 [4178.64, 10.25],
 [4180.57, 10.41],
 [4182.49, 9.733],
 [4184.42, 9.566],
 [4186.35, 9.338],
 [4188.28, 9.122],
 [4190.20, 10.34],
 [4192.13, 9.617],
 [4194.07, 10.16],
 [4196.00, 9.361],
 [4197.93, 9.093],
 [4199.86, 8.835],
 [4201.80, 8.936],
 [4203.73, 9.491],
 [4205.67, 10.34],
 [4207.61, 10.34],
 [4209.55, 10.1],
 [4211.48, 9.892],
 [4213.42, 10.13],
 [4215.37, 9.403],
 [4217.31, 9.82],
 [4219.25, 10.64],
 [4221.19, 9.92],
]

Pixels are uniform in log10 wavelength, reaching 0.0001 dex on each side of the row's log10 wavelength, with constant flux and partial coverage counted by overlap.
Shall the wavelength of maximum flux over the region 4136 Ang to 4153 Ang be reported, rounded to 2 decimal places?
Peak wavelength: 4147.97 Ang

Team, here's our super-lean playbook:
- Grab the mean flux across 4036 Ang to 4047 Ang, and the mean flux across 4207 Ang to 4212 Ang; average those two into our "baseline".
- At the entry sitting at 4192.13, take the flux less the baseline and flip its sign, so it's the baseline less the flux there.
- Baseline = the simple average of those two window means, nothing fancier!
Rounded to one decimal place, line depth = 0.2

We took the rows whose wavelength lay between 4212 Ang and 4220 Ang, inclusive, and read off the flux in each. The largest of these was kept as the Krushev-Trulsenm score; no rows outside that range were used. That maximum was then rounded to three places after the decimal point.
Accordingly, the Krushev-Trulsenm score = 10.640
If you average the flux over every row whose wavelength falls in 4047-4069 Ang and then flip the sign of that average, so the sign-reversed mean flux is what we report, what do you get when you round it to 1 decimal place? -9.5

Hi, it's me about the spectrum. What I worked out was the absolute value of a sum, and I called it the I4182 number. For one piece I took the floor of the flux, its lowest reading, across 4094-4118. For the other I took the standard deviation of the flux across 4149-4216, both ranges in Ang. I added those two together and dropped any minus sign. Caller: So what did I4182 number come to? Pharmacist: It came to 7.5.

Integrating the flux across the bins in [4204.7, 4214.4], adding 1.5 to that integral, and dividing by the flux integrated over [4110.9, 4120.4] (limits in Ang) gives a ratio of 1.05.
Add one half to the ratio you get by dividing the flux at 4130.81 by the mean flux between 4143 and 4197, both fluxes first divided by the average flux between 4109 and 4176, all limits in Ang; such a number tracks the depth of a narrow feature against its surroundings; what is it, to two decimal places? 1.55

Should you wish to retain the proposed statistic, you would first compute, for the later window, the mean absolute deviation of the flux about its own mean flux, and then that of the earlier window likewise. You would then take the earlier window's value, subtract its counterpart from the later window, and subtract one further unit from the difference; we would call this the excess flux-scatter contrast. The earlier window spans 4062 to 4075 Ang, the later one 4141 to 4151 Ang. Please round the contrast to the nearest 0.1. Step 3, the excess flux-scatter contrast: -1.1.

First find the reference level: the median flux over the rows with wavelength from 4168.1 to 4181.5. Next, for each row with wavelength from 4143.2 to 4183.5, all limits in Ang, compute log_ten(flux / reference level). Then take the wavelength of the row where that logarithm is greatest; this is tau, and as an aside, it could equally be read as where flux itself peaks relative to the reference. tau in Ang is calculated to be 4161.36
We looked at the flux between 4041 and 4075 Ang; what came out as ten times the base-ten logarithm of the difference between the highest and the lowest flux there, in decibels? 5.9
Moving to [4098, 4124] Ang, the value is 5.9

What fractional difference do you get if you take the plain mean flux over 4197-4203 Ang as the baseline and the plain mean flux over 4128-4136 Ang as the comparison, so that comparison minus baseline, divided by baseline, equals 0.06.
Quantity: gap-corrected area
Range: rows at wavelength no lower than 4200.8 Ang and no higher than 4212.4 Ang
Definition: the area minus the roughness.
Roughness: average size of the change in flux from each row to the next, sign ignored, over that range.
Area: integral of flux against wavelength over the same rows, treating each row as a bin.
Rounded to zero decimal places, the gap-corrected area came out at 114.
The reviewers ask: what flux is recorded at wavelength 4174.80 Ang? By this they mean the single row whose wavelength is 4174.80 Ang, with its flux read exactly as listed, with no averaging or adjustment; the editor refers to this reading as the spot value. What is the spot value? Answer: 9.747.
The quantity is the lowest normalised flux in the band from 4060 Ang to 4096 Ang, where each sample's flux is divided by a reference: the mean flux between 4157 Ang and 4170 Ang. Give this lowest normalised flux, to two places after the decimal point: 0.75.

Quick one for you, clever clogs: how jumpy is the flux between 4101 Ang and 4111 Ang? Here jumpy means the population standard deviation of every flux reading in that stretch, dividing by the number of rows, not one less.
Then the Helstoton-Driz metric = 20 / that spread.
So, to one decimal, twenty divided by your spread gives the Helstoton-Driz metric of 17.3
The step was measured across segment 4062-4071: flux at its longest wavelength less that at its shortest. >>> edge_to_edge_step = 1.2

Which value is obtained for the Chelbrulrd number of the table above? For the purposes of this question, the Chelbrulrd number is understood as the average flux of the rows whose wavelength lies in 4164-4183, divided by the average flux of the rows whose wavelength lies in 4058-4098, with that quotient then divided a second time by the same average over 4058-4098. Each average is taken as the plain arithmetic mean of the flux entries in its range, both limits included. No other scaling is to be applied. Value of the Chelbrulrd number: 0.106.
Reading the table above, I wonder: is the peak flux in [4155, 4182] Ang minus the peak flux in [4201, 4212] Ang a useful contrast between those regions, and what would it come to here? 1.1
